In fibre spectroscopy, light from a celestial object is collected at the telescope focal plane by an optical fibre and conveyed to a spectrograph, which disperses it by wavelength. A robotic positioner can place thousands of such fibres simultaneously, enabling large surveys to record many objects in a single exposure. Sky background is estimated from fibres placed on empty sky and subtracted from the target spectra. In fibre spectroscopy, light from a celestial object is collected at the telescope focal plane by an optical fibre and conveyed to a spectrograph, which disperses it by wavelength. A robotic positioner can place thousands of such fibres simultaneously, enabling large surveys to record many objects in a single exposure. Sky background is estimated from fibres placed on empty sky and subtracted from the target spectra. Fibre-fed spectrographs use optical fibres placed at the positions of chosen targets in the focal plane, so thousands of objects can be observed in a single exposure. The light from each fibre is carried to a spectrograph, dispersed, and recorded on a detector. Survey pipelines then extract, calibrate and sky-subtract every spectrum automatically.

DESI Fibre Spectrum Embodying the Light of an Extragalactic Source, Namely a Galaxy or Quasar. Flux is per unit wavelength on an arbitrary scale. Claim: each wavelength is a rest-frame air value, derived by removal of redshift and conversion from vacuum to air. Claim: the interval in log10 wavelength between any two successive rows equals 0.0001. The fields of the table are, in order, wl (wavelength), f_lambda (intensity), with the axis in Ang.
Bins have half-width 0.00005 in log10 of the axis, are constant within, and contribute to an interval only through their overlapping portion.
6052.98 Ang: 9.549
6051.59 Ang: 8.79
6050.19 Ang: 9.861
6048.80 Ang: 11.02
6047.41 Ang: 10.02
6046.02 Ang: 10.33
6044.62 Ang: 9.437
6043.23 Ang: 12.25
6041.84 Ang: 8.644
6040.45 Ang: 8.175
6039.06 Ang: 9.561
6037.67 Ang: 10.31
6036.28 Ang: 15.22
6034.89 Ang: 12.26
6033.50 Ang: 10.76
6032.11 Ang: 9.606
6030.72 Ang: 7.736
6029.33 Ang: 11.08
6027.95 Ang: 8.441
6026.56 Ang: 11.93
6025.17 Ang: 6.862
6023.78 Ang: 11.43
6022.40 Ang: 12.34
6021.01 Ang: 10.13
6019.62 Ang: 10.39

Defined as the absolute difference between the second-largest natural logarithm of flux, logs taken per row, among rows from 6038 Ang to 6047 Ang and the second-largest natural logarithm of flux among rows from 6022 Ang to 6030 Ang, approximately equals 0.144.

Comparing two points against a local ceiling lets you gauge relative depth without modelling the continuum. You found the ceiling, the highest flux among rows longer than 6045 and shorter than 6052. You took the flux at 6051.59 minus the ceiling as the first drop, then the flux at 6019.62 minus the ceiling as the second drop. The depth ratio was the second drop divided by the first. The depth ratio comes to 0.3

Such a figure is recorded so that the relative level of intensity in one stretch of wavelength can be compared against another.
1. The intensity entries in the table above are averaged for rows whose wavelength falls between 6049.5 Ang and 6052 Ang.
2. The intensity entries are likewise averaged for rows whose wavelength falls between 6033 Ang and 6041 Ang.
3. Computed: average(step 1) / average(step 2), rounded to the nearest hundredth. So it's 0.84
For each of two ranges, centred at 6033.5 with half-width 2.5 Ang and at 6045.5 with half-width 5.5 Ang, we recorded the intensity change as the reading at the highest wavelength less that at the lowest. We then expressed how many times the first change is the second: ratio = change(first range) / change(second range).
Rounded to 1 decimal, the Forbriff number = 1.6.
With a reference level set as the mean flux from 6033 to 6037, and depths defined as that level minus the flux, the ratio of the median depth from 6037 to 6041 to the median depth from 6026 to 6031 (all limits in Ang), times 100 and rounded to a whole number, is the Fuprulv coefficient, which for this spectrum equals 107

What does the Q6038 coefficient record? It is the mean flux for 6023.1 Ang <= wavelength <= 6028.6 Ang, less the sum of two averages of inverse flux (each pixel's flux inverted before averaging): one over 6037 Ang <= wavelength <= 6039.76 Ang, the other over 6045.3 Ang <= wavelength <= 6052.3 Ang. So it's 9.5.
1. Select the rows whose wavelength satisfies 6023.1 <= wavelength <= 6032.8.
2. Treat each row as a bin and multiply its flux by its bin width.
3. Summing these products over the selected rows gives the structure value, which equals 93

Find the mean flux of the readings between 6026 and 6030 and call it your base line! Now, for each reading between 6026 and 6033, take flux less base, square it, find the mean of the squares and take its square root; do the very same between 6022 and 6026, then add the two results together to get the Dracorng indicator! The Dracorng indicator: 4.1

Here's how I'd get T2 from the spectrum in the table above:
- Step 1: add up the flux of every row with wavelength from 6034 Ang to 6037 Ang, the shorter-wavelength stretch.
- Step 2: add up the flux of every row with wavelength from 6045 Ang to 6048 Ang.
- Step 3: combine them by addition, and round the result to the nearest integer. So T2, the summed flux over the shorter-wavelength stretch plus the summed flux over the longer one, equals 48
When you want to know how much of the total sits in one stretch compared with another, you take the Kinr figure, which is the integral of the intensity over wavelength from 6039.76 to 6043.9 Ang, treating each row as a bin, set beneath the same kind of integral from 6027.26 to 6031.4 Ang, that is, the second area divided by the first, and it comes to 0.94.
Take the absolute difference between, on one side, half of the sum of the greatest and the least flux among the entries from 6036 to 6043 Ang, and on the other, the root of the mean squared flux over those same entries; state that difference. 1.0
